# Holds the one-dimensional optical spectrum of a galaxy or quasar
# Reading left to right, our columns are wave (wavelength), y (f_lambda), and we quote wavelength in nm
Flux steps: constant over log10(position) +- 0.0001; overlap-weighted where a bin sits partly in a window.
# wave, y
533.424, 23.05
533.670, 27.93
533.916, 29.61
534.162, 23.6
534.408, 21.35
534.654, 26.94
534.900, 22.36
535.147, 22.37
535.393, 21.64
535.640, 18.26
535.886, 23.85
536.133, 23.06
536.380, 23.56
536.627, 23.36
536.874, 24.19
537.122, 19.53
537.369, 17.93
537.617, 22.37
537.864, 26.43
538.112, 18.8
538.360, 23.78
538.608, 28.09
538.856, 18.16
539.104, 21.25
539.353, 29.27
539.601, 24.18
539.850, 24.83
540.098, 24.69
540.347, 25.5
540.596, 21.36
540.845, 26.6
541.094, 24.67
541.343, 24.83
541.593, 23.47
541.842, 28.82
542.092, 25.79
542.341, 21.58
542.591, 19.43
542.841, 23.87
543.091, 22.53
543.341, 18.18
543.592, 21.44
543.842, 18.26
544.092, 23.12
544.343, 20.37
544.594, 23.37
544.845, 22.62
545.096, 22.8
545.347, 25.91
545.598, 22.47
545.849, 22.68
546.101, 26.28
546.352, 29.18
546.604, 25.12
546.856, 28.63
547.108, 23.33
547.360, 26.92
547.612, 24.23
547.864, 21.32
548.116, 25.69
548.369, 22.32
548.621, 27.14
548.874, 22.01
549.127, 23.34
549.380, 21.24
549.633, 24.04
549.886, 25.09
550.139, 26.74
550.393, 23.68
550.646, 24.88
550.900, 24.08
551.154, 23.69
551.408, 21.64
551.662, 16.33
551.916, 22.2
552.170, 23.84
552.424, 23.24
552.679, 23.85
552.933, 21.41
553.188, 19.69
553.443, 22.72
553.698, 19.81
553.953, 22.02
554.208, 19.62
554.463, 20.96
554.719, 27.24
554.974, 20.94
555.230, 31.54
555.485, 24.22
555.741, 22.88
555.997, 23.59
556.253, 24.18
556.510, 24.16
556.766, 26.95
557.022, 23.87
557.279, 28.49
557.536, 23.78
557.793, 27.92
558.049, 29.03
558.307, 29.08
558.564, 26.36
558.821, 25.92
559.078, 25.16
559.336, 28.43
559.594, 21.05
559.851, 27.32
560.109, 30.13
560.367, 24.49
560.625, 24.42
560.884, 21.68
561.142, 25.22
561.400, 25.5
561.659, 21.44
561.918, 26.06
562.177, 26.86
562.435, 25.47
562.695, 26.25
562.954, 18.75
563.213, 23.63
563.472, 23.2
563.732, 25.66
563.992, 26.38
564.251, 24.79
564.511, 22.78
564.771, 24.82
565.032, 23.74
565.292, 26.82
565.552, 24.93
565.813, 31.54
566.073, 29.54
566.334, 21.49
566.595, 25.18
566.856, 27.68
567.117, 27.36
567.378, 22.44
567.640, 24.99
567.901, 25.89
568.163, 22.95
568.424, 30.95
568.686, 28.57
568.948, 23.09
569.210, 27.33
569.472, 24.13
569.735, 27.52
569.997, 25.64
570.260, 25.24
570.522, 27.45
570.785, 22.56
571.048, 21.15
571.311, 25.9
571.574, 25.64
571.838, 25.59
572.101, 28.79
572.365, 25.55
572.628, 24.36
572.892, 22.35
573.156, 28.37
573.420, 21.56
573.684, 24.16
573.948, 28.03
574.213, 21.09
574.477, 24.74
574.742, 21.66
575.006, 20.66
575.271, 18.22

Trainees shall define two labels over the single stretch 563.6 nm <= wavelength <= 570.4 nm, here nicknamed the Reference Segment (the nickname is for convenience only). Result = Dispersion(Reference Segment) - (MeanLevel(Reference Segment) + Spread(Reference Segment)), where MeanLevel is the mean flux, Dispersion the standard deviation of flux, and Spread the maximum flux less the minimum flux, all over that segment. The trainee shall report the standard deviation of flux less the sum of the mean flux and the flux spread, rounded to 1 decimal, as -33.4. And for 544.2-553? -34.2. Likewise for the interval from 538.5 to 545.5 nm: -31.5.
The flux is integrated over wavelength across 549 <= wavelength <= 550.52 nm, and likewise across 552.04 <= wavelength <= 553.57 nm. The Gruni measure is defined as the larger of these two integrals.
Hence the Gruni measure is 36.5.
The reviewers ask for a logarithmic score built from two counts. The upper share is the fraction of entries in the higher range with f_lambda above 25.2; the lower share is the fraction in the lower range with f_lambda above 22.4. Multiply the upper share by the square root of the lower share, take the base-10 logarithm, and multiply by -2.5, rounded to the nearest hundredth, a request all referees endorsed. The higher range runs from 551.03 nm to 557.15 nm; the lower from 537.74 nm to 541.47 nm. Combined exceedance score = 2.43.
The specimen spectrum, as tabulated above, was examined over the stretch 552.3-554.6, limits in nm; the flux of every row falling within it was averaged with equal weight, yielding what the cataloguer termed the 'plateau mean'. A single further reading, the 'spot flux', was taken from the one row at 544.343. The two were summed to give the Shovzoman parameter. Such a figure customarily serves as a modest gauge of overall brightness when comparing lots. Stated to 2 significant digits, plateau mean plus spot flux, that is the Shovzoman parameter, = 42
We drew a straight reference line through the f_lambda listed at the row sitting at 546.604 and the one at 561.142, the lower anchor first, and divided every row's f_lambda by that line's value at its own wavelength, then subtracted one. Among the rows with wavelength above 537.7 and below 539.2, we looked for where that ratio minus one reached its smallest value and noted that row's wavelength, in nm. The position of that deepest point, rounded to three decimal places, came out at 538.856 nm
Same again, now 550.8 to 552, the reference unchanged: 551.662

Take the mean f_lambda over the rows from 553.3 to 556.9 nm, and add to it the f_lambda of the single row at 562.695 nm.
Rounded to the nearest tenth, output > 49.9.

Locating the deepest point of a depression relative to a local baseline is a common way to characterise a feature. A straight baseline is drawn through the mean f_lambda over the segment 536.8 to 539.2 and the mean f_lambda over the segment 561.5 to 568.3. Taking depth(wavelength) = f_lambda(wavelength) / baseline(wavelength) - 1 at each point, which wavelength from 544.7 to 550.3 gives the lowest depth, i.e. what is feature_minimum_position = 549.380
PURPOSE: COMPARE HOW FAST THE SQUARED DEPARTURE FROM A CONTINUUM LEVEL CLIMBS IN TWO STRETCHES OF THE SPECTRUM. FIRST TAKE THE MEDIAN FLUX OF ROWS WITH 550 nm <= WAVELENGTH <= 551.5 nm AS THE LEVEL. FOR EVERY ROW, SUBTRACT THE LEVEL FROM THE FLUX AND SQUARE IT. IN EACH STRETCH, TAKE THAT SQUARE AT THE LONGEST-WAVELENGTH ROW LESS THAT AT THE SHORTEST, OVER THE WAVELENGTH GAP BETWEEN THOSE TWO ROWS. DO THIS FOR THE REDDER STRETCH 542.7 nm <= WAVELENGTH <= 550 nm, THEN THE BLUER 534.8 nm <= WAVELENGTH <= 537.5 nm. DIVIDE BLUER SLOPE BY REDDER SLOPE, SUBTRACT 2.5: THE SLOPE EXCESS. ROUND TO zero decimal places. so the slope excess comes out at 63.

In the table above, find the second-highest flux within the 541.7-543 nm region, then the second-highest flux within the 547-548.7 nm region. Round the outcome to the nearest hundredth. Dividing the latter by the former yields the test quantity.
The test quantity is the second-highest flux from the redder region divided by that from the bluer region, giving 1.04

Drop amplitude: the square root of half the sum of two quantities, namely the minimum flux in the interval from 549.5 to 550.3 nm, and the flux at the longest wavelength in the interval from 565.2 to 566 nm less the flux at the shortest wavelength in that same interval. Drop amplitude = 3.8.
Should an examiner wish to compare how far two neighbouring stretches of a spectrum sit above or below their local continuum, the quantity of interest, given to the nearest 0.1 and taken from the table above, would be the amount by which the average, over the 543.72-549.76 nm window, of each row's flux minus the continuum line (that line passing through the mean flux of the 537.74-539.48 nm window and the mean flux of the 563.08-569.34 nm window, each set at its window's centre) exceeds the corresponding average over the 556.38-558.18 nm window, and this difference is -1.7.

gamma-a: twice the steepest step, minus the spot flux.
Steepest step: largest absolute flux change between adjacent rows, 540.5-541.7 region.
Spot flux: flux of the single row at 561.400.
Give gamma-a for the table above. -15.0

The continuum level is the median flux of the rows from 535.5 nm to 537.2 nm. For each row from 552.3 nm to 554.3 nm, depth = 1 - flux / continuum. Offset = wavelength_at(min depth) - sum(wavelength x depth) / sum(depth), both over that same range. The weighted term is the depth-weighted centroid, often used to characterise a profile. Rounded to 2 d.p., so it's -0.95 nm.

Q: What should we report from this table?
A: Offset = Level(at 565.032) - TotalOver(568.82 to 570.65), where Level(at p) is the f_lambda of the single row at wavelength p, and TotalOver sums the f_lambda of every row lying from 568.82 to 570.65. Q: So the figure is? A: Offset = -157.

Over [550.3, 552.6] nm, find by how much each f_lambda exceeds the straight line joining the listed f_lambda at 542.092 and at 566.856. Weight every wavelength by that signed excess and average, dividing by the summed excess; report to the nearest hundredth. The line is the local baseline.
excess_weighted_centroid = 551.53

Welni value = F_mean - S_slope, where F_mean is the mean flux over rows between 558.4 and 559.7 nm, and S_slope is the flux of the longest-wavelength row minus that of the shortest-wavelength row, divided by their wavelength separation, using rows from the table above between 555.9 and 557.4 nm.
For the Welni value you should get 22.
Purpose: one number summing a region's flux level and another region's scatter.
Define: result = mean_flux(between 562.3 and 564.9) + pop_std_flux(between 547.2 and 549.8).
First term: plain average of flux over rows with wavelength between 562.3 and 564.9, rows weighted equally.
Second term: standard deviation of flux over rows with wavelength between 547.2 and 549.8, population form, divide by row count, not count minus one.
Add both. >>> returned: 26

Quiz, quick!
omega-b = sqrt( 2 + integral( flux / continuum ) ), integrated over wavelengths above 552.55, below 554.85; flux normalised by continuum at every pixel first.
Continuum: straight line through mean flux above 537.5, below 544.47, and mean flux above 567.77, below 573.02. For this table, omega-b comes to 2.02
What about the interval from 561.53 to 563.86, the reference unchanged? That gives 2.06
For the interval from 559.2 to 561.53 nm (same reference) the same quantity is 2.09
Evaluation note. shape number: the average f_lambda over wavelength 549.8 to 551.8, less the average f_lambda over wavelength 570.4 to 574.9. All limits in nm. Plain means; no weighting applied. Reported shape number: -1.4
